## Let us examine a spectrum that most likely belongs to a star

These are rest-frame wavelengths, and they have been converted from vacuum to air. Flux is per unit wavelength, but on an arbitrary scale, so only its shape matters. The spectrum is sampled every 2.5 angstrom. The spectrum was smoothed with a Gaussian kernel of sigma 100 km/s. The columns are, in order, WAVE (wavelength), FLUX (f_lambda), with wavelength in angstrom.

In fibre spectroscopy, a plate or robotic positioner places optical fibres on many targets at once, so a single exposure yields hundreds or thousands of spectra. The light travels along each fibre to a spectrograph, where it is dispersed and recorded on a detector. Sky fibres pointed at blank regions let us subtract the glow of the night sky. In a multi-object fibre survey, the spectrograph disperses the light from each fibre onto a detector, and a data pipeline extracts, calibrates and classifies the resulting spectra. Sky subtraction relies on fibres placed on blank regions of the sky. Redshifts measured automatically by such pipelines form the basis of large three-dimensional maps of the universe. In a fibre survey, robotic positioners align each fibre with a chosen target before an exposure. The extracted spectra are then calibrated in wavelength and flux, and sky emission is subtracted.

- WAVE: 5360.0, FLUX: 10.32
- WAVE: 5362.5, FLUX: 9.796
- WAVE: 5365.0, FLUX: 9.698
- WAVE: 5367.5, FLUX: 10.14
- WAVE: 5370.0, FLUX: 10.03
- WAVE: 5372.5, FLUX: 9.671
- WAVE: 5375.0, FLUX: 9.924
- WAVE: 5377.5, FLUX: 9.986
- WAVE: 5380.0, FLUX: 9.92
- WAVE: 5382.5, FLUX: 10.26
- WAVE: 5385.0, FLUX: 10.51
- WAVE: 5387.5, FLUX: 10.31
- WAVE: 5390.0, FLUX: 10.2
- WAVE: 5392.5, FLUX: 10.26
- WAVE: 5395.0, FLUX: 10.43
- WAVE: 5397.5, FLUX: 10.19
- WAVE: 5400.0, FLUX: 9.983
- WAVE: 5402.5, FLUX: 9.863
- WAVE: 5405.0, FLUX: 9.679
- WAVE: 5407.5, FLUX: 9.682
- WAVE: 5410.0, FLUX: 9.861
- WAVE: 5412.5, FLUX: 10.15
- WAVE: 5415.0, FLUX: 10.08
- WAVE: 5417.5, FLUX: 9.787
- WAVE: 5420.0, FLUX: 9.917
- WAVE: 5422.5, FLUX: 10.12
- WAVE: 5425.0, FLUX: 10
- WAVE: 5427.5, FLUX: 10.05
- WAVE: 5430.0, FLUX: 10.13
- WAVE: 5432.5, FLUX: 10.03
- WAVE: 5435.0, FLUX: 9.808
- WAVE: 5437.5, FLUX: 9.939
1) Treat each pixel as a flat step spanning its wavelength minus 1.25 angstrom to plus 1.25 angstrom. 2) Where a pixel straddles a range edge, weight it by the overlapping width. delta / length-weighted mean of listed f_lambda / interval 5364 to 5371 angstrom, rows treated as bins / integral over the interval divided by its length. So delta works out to 10.0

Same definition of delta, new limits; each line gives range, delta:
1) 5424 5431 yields 10.1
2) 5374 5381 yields 9.9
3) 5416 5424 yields 9.9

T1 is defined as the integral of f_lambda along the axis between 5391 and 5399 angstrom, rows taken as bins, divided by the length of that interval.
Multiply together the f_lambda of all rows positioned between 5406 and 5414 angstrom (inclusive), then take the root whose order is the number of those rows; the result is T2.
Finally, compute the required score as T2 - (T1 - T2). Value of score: 9.51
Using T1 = 10.3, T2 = 9.9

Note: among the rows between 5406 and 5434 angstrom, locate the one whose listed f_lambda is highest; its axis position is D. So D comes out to 5412.5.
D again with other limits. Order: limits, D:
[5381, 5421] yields 5385.0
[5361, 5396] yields 5385.0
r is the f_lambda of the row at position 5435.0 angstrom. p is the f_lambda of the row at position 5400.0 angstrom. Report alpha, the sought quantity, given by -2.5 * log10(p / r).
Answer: -0.019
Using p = 9.983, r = 9.808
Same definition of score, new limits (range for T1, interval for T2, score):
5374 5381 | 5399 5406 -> 9.74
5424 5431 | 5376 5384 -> 10.05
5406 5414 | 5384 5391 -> 10.78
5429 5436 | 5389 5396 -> 10.60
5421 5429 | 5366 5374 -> 9.84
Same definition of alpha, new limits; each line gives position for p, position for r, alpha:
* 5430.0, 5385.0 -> 0.040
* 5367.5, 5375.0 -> -0.023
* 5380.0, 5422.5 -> 0.022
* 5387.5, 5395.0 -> 0.013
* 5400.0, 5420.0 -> -0.007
